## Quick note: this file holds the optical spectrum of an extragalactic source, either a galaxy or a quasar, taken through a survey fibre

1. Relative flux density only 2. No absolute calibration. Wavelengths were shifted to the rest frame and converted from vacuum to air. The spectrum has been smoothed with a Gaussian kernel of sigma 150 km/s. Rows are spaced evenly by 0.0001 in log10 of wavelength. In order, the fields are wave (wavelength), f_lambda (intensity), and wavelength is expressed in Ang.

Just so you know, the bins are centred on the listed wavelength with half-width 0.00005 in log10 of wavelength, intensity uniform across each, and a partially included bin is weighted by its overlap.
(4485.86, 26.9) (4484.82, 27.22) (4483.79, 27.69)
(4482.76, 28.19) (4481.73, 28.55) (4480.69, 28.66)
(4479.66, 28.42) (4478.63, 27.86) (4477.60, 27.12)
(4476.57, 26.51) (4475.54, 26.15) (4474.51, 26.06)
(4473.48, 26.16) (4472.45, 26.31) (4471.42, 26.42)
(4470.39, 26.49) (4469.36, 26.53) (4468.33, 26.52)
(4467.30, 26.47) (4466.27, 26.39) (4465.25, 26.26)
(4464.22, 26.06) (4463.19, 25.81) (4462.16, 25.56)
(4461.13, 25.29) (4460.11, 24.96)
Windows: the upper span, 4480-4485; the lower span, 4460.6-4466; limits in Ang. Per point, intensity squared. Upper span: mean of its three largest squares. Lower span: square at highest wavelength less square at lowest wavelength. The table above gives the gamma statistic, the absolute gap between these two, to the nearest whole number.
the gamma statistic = 760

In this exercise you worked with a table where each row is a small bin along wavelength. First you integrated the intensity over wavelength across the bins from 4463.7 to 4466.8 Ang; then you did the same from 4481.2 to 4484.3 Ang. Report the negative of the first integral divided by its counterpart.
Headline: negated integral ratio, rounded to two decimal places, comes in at -0.93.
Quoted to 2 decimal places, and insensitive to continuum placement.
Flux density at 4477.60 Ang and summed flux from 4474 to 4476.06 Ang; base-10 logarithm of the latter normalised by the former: 0.28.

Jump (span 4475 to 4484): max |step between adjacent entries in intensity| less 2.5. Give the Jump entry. -1.76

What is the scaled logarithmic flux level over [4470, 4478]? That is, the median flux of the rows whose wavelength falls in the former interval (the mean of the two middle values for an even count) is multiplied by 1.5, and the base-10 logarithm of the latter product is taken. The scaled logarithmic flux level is 1.60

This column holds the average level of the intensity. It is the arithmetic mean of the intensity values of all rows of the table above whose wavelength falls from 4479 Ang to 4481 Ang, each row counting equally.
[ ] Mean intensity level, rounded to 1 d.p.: 28.5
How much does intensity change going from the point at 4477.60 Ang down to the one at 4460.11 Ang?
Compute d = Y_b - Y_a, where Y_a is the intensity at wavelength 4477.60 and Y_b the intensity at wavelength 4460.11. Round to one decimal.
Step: -2.2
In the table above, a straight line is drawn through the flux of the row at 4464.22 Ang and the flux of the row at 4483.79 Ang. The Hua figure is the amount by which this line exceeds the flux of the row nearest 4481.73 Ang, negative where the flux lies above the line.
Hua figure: -1.0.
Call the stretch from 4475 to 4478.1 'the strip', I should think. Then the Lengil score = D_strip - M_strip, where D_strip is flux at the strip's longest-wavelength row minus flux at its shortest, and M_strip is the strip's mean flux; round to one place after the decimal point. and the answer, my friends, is -25.6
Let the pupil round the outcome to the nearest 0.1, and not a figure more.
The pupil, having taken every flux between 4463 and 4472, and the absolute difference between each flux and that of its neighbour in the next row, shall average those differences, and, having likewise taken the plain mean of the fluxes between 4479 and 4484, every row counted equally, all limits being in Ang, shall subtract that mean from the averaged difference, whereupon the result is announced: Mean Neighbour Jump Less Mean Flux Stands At -28.2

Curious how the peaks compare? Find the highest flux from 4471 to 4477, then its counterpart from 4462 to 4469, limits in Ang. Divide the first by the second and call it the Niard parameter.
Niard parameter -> 1.00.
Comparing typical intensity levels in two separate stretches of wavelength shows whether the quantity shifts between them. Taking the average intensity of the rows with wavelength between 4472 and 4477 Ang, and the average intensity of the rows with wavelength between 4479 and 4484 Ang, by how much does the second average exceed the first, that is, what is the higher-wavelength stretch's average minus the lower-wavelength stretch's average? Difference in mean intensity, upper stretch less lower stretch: 2.1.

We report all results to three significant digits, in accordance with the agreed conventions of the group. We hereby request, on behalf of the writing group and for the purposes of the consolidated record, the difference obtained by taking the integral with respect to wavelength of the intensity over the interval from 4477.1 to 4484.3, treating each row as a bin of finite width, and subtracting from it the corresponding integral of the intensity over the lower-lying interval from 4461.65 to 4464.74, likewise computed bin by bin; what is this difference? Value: 123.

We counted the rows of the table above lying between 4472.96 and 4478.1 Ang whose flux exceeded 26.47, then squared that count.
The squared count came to 4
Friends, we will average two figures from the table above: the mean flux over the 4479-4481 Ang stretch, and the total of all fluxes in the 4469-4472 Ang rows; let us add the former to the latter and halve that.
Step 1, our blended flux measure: 54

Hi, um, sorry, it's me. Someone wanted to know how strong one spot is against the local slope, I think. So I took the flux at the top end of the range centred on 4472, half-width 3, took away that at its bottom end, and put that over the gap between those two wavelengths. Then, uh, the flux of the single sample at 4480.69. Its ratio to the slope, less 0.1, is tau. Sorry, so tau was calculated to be -314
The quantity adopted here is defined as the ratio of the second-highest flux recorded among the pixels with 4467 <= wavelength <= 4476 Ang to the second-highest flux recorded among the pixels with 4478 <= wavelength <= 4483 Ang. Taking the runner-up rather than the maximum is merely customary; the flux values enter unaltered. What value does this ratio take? 0.929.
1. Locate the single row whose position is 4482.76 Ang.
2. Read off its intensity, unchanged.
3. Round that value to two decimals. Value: 28.19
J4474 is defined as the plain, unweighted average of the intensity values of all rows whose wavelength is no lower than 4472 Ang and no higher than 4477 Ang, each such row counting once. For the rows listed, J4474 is 26.2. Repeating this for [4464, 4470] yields 26.4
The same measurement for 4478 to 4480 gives 28.1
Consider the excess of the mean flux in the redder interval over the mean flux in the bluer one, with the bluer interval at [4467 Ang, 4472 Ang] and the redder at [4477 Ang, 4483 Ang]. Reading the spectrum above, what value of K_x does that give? 1.6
